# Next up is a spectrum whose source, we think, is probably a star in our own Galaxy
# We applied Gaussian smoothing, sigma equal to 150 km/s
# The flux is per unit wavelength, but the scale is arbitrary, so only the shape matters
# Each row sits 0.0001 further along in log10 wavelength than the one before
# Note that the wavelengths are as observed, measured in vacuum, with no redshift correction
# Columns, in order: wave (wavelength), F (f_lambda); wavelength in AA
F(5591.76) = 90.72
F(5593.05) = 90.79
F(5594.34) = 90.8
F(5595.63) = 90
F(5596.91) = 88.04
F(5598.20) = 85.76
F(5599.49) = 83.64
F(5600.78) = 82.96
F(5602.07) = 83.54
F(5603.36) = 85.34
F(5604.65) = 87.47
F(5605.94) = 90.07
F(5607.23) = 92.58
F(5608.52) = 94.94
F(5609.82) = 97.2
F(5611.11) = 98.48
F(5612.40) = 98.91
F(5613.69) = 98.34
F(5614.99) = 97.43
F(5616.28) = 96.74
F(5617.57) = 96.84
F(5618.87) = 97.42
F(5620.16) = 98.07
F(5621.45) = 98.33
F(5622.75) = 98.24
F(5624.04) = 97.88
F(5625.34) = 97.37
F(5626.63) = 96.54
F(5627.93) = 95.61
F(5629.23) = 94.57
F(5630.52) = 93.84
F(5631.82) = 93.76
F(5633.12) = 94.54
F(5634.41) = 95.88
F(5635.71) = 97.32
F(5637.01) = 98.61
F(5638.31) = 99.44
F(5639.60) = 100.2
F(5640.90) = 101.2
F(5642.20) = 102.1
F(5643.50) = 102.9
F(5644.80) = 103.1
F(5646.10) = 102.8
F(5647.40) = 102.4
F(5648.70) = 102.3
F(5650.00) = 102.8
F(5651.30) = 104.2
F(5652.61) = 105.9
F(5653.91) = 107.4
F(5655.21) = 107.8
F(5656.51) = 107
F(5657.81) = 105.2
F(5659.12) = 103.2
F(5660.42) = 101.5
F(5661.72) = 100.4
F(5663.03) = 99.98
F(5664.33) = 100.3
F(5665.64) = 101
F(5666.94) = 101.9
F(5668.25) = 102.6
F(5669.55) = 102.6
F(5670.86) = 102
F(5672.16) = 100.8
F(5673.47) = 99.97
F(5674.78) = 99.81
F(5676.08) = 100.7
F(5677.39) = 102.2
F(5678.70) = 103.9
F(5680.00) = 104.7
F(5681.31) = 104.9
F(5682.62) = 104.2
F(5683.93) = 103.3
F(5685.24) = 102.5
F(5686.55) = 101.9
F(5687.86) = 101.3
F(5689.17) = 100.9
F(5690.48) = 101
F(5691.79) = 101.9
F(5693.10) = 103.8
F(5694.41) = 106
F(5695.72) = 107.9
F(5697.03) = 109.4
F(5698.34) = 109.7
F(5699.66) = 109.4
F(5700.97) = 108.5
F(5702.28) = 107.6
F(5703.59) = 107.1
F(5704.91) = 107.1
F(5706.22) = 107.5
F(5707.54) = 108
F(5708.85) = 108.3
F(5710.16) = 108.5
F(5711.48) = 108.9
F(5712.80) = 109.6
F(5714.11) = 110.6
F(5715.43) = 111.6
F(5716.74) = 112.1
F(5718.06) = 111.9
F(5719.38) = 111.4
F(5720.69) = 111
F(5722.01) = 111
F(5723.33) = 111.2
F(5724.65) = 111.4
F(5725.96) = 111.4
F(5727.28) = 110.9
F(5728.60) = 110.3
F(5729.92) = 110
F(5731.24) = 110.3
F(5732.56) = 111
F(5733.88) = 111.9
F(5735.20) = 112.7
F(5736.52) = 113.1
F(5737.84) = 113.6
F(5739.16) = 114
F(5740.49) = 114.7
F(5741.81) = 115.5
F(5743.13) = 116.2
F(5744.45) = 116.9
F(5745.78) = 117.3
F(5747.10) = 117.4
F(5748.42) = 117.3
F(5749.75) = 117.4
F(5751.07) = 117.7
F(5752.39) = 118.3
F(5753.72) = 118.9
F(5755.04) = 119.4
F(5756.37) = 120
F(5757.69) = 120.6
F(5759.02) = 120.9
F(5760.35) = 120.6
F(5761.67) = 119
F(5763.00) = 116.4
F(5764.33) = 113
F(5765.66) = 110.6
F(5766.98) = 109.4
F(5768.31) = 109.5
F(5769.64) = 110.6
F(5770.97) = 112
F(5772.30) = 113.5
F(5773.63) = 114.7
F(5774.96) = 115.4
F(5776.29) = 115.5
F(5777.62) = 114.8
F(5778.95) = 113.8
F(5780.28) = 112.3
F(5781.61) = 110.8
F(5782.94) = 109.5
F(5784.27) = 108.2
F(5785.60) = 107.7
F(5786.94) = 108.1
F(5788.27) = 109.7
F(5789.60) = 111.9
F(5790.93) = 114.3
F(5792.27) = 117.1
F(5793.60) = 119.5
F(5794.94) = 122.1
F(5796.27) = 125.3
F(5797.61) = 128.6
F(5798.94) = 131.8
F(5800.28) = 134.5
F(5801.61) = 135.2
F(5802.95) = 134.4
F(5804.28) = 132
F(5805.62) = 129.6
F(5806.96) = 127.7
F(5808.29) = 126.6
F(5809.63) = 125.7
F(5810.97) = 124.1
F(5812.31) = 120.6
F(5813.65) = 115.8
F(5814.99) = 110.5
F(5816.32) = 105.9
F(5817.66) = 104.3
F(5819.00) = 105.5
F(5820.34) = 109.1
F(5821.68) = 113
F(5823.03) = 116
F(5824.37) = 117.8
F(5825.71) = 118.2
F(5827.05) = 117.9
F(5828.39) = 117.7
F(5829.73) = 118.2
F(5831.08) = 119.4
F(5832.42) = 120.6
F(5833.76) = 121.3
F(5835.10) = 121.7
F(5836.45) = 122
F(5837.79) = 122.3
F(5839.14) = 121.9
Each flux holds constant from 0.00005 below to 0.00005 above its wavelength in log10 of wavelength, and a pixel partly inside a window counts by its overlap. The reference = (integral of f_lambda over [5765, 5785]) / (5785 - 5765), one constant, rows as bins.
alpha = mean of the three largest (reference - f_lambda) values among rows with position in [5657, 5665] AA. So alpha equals 12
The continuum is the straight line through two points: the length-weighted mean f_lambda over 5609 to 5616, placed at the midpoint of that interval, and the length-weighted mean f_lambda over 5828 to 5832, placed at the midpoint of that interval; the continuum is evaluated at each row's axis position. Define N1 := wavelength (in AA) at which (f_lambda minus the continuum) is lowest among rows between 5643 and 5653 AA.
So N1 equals 5648.70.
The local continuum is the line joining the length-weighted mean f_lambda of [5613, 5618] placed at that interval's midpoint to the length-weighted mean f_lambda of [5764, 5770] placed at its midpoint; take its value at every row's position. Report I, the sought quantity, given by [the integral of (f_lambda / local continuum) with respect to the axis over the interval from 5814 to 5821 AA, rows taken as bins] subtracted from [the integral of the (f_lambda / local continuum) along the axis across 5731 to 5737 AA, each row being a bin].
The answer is -0.3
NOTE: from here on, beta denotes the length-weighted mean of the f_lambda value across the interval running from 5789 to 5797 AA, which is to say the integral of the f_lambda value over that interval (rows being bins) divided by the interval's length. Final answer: 118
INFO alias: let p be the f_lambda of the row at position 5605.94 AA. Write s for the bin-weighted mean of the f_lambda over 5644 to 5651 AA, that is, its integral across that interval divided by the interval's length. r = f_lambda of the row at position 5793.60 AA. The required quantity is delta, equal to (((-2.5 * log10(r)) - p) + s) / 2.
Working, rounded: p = 90.07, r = 119.5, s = 103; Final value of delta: 4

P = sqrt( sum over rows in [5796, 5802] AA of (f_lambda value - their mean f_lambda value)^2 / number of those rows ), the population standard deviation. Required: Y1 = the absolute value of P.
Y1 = 3.7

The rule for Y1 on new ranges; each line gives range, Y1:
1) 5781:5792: 2.1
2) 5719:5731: 0.5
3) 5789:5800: 6.5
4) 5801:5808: 2.8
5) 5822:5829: 0.8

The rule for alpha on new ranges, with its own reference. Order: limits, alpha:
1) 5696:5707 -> 5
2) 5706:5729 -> 4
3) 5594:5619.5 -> 29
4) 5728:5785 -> 3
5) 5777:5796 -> 4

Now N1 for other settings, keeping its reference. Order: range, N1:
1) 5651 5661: 5660.42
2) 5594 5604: 5600.78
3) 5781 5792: 5785.60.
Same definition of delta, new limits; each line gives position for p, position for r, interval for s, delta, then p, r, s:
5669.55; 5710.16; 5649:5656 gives -1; 102.6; 108.5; 105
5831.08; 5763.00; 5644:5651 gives -11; 119.4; 116.4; 103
